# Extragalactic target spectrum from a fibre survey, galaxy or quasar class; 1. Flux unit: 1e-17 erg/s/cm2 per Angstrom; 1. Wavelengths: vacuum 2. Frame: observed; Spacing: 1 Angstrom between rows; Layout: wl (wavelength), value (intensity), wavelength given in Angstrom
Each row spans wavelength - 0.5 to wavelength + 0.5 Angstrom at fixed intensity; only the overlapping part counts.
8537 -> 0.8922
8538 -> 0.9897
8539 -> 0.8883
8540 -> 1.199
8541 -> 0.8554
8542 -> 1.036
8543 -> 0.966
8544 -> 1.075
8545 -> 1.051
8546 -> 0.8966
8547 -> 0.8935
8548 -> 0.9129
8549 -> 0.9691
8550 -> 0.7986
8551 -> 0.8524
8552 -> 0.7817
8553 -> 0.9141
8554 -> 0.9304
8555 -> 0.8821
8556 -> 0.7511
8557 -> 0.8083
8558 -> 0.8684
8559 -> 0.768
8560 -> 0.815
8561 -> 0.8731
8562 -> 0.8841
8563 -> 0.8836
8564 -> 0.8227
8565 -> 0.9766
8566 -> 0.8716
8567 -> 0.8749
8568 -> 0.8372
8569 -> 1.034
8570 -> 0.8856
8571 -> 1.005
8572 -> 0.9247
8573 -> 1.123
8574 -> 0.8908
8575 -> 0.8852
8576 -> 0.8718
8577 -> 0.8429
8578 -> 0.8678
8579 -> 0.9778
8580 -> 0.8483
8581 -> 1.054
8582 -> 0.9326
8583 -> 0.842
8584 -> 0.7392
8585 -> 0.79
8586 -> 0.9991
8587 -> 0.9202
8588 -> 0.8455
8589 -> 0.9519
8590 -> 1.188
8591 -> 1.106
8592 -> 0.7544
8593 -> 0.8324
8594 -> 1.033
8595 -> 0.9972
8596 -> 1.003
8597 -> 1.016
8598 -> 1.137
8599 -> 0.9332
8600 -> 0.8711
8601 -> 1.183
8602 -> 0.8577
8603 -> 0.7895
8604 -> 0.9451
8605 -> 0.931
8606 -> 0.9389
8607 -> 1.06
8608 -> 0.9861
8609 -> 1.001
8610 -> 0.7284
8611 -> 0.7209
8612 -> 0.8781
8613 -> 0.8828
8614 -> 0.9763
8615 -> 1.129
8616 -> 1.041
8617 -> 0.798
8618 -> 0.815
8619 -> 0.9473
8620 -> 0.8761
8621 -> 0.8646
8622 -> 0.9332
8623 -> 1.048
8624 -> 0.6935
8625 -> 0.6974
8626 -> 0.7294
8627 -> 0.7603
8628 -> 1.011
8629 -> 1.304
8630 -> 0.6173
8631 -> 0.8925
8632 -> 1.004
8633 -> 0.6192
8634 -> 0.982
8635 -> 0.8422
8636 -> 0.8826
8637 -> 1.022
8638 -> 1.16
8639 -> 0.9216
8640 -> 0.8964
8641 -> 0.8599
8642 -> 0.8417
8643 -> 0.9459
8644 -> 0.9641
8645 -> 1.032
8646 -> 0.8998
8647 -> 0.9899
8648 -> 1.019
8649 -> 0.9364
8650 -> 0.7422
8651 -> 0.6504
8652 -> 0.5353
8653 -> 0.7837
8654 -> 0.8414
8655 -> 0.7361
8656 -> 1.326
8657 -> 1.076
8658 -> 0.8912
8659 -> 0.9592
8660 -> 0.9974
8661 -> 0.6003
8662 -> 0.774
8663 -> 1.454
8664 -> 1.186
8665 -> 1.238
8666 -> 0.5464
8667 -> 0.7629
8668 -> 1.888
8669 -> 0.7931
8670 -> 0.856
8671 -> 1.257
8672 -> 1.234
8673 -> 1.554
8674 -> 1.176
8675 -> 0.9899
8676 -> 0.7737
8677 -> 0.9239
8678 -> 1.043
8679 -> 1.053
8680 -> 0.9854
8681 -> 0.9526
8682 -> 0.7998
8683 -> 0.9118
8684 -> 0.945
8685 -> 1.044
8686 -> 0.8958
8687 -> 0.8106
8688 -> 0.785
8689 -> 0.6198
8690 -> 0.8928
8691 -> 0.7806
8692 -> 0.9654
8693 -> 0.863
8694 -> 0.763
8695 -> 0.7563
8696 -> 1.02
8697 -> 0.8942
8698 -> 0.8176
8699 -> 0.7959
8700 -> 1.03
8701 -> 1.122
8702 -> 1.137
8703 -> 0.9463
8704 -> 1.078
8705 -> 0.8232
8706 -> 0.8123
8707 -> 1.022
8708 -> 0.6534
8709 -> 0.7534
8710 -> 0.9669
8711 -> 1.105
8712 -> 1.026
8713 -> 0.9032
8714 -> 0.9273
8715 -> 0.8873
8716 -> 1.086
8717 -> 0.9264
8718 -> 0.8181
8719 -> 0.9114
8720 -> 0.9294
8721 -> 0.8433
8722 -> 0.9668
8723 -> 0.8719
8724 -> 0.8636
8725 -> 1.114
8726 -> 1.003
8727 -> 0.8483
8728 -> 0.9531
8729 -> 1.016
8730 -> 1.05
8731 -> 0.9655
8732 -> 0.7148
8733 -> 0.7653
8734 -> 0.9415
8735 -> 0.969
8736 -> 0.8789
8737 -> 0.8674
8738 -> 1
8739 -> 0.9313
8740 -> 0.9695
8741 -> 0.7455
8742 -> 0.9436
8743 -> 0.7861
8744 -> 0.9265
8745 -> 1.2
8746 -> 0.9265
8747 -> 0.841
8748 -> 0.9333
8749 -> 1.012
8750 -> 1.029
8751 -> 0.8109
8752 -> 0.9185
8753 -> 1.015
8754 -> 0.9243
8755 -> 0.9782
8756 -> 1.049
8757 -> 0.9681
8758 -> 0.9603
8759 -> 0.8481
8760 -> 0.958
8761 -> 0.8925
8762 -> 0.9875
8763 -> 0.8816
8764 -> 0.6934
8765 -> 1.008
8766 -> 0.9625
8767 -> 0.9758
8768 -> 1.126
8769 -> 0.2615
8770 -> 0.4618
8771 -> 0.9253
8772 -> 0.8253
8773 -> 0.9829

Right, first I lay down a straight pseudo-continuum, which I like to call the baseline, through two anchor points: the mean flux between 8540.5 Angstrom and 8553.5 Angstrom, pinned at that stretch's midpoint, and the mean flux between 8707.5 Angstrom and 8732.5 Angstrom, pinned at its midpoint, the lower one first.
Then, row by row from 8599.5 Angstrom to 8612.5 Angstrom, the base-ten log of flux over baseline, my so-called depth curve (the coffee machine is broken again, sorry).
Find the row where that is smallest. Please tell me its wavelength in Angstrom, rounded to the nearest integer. 8611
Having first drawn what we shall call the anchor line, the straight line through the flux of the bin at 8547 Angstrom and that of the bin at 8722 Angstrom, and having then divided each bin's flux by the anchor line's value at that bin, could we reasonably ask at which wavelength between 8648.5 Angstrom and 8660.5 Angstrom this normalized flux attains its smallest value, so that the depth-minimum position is 8652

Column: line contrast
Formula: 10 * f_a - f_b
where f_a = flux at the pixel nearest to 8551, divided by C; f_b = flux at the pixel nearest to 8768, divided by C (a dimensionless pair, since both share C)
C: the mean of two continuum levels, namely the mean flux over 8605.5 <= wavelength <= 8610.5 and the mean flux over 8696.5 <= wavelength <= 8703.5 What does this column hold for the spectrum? 7.8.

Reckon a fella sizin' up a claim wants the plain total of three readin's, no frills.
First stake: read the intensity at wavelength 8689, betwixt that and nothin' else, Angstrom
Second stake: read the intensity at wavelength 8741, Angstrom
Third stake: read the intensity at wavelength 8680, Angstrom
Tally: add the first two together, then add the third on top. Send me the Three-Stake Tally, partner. 2.35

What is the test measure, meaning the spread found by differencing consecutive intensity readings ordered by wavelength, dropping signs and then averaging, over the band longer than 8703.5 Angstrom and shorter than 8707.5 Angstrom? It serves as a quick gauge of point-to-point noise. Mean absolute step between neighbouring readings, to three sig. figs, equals 0.158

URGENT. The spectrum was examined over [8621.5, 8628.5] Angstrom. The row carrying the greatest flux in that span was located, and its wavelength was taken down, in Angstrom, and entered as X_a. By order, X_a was 8623 Angstrom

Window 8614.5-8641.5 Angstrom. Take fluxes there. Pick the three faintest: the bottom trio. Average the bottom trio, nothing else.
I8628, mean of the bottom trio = 0.64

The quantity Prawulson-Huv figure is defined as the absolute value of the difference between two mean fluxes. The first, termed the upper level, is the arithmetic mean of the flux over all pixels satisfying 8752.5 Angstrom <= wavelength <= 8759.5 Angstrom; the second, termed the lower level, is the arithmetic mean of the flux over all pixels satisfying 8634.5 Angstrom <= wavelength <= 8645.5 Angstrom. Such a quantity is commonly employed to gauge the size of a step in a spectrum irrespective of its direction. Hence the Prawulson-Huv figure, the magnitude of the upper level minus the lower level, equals 0.021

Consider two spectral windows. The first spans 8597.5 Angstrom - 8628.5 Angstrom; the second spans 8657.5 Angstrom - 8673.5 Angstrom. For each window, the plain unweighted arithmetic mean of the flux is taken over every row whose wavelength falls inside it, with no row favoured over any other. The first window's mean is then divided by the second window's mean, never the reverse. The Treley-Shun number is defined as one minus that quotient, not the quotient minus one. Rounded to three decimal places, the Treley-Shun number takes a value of 0.145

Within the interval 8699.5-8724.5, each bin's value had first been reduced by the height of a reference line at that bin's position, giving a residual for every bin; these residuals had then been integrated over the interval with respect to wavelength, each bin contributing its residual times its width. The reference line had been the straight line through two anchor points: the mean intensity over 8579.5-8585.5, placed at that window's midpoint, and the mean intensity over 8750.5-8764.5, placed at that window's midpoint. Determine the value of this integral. 0.74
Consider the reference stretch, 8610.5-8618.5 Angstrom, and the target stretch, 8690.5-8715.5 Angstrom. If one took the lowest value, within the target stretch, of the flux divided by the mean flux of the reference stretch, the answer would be 0.72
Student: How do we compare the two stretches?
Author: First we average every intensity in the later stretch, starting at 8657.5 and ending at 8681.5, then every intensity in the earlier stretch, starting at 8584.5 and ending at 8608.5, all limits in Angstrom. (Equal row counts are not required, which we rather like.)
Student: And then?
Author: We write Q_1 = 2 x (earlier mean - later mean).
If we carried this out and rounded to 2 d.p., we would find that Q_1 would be -0.15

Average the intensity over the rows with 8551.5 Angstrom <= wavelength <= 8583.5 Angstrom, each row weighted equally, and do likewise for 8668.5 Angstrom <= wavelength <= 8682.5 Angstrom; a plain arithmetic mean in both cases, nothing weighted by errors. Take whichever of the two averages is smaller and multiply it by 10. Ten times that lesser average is 8.92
